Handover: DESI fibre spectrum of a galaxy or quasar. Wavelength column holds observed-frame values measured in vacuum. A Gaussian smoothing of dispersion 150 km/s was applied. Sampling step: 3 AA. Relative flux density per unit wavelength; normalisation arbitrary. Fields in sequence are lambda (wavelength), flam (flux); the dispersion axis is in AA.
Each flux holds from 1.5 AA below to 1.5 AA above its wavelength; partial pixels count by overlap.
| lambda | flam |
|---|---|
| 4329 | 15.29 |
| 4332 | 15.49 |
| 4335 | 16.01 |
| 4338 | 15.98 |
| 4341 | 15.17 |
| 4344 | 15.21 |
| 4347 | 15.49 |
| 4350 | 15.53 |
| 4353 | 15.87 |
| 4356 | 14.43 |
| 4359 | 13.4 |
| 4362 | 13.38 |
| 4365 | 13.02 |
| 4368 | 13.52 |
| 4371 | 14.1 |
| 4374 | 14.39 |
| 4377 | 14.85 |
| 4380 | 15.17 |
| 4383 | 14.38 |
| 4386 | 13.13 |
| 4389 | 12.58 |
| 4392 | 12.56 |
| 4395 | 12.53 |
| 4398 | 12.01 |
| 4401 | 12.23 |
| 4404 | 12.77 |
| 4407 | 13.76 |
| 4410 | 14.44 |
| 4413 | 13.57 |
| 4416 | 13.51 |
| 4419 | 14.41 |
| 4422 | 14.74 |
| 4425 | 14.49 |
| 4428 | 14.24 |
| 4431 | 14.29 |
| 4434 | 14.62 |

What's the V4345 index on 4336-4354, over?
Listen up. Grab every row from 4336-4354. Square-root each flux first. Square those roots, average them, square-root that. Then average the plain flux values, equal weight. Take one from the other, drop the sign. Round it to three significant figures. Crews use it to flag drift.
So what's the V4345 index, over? 11.6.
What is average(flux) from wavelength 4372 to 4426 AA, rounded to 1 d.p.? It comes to 13.6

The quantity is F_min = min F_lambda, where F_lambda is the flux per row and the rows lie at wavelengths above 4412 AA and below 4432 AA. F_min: 13.51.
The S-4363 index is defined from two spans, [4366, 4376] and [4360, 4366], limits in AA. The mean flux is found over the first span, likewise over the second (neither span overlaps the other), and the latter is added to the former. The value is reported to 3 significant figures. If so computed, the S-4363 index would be 27.2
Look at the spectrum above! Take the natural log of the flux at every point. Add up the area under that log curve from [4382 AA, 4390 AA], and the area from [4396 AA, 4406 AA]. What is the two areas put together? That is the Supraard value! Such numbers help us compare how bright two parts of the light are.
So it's 46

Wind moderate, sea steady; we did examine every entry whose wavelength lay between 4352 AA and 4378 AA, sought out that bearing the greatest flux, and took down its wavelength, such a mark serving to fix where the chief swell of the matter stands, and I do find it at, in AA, 4353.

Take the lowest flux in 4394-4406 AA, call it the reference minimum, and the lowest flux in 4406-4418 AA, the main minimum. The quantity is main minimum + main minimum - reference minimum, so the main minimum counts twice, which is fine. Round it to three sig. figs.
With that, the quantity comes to 15.0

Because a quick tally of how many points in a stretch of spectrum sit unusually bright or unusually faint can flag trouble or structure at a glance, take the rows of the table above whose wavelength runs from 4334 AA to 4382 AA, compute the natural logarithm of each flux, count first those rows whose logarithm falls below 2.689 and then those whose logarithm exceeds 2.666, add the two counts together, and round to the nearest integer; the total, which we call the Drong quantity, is 18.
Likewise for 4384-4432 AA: 19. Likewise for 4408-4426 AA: 9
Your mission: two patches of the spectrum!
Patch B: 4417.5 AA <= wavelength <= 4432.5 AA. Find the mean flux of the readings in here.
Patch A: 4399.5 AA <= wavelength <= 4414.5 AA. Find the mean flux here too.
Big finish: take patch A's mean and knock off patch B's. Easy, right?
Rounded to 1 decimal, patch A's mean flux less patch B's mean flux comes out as -1.1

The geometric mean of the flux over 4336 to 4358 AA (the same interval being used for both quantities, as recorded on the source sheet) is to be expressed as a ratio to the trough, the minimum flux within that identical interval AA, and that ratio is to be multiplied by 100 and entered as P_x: 107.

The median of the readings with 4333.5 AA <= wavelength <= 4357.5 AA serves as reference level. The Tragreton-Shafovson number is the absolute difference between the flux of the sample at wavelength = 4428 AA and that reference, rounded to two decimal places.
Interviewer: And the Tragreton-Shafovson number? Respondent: 1.27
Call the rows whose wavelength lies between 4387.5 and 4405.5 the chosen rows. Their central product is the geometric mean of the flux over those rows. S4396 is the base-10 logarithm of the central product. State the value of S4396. 1.09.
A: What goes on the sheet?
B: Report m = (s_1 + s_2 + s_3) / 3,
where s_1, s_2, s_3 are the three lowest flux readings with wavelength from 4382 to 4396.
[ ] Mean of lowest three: 12.6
